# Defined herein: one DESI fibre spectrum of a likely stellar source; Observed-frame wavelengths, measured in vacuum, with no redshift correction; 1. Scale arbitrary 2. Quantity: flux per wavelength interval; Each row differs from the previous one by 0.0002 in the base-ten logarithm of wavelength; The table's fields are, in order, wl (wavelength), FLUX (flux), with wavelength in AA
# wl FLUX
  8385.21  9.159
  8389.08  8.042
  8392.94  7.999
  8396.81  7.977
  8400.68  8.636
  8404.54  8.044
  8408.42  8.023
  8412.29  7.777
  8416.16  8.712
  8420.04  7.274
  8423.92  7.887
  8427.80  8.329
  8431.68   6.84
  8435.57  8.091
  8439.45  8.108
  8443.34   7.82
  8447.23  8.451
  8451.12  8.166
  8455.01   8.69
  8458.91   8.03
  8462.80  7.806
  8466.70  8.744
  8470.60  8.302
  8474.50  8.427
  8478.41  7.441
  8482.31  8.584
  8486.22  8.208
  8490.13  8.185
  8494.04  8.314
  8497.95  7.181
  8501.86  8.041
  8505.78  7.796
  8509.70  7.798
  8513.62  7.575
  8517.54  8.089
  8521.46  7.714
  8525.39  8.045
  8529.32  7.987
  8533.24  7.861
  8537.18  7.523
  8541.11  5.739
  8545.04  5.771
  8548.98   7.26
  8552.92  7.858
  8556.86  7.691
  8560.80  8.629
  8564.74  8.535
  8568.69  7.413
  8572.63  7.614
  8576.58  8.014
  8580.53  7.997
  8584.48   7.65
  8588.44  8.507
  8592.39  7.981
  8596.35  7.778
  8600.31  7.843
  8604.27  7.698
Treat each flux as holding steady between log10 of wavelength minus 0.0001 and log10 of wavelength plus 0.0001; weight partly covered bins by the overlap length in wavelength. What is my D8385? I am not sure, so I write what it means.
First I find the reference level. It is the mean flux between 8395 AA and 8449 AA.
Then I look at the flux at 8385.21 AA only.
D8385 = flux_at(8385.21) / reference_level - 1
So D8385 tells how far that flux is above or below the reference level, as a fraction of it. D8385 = 0.15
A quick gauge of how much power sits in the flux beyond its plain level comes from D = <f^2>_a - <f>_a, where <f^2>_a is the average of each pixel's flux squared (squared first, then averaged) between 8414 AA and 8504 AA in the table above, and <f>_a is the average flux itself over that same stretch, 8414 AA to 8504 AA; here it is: 57.3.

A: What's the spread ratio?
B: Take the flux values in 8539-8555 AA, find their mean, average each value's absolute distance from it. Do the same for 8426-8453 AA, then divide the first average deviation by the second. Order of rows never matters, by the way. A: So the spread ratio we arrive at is 2.46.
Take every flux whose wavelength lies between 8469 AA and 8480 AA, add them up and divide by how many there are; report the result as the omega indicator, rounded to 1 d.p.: 8.1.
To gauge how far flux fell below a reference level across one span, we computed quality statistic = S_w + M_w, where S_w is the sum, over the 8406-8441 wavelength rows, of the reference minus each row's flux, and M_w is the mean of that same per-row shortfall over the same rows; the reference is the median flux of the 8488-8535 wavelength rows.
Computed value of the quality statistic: 0.3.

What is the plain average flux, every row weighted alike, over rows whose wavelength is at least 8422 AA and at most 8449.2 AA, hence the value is 7.93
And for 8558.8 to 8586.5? 7.98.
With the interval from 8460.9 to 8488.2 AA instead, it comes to 8.22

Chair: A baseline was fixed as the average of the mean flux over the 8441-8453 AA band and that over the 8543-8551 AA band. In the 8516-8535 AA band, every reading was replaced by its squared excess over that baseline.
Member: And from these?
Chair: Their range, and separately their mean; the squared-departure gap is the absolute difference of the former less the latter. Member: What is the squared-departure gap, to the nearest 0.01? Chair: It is 0.04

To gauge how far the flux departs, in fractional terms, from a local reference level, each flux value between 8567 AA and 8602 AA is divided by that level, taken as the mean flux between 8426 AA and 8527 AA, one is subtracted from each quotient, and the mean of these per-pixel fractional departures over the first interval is -0.020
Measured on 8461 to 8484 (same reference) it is 0.023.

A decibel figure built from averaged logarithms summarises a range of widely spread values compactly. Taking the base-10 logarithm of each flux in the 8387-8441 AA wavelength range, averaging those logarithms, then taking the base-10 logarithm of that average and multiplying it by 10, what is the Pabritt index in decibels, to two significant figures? -0.45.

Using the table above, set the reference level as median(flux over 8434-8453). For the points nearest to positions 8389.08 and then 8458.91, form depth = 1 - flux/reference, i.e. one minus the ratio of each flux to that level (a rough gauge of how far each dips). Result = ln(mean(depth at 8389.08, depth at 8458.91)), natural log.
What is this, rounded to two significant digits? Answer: -4.7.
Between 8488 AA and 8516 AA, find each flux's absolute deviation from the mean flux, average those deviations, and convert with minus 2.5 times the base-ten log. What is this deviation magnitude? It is 1.34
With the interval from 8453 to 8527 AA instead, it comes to 1.22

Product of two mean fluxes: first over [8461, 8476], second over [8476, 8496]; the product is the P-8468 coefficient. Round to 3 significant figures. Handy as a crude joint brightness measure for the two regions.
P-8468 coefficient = 67.8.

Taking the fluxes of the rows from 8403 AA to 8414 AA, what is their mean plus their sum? 32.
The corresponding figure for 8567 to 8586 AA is 46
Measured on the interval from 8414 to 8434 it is 47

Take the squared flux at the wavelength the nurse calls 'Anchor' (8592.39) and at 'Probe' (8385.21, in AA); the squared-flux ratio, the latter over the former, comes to 1.32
